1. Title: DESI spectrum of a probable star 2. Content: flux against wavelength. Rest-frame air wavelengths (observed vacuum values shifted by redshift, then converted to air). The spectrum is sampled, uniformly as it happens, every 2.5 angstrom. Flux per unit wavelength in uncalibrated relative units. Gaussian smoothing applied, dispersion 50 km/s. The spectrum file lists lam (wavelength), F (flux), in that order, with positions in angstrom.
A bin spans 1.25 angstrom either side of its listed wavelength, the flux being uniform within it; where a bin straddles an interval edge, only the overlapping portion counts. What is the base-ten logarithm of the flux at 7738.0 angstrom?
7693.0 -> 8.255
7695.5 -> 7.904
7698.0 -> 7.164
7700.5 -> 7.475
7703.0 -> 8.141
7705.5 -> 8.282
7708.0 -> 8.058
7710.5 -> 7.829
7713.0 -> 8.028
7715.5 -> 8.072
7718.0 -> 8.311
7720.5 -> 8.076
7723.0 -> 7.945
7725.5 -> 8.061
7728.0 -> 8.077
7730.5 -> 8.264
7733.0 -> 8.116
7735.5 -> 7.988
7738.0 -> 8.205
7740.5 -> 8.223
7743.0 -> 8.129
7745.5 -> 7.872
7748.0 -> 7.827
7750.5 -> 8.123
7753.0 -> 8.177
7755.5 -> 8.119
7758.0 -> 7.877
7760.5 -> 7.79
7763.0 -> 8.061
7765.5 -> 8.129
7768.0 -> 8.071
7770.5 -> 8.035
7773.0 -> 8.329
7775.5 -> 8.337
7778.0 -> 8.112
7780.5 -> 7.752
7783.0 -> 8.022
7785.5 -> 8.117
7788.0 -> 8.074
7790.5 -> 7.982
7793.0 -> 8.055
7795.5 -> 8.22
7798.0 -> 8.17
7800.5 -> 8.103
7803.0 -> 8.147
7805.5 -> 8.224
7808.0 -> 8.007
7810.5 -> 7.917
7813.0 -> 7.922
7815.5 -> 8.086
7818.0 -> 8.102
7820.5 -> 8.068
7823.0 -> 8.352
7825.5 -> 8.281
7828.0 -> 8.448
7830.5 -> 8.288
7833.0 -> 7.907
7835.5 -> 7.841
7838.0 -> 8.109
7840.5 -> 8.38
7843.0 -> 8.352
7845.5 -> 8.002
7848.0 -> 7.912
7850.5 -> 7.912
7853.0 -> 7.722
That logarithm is 0.914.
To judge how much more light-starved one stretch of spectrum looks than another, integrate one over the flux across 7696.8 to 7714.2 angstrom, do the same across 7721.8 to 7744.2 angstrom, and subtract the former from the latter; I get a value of 1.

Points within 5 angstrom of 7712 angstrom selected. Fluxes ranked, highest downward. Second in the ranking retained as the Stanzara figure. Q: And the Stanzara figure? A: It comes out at 8.058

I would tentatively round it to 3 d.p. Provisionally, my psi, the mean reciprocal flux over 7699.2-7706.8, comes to 0.126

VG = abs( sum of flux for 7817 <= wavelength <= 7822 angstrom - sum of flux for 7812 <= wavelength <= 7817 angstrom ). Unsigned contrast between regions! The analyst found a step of 0.2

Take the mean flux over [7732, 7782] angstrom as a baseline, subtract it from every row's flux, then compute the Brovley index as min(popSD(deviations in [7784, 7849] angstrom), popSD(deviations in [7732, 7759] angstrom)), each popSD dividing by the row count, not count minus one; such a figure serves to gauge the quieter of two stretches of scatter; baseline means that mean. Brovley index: 0.136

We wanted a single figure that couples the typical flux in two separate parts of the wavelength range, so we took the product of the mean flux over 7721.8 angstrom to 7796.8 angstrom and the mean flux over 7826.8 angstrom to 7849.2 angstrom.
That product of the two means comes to 65.7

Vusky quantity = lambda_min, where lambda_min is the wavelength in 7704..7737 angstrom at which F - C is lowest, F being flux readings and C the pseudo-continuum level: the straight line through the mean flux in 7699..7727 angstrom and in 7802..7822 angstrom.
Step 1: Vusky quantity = 7710.5 angstrom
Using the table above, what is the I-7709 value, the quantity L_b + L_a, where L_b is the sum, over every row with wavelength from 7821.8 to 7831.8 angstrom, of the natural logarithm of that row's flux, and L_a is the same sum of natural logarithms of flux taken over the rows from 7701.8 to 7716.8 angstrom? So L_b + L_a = 21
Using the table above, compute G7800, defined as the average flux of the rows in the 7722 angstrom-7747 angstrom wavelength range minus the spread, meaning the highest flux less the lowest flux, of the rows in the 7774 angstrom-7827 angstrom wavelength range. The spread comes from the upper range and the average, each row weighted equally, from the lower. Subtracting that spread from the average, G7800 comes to 7.49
